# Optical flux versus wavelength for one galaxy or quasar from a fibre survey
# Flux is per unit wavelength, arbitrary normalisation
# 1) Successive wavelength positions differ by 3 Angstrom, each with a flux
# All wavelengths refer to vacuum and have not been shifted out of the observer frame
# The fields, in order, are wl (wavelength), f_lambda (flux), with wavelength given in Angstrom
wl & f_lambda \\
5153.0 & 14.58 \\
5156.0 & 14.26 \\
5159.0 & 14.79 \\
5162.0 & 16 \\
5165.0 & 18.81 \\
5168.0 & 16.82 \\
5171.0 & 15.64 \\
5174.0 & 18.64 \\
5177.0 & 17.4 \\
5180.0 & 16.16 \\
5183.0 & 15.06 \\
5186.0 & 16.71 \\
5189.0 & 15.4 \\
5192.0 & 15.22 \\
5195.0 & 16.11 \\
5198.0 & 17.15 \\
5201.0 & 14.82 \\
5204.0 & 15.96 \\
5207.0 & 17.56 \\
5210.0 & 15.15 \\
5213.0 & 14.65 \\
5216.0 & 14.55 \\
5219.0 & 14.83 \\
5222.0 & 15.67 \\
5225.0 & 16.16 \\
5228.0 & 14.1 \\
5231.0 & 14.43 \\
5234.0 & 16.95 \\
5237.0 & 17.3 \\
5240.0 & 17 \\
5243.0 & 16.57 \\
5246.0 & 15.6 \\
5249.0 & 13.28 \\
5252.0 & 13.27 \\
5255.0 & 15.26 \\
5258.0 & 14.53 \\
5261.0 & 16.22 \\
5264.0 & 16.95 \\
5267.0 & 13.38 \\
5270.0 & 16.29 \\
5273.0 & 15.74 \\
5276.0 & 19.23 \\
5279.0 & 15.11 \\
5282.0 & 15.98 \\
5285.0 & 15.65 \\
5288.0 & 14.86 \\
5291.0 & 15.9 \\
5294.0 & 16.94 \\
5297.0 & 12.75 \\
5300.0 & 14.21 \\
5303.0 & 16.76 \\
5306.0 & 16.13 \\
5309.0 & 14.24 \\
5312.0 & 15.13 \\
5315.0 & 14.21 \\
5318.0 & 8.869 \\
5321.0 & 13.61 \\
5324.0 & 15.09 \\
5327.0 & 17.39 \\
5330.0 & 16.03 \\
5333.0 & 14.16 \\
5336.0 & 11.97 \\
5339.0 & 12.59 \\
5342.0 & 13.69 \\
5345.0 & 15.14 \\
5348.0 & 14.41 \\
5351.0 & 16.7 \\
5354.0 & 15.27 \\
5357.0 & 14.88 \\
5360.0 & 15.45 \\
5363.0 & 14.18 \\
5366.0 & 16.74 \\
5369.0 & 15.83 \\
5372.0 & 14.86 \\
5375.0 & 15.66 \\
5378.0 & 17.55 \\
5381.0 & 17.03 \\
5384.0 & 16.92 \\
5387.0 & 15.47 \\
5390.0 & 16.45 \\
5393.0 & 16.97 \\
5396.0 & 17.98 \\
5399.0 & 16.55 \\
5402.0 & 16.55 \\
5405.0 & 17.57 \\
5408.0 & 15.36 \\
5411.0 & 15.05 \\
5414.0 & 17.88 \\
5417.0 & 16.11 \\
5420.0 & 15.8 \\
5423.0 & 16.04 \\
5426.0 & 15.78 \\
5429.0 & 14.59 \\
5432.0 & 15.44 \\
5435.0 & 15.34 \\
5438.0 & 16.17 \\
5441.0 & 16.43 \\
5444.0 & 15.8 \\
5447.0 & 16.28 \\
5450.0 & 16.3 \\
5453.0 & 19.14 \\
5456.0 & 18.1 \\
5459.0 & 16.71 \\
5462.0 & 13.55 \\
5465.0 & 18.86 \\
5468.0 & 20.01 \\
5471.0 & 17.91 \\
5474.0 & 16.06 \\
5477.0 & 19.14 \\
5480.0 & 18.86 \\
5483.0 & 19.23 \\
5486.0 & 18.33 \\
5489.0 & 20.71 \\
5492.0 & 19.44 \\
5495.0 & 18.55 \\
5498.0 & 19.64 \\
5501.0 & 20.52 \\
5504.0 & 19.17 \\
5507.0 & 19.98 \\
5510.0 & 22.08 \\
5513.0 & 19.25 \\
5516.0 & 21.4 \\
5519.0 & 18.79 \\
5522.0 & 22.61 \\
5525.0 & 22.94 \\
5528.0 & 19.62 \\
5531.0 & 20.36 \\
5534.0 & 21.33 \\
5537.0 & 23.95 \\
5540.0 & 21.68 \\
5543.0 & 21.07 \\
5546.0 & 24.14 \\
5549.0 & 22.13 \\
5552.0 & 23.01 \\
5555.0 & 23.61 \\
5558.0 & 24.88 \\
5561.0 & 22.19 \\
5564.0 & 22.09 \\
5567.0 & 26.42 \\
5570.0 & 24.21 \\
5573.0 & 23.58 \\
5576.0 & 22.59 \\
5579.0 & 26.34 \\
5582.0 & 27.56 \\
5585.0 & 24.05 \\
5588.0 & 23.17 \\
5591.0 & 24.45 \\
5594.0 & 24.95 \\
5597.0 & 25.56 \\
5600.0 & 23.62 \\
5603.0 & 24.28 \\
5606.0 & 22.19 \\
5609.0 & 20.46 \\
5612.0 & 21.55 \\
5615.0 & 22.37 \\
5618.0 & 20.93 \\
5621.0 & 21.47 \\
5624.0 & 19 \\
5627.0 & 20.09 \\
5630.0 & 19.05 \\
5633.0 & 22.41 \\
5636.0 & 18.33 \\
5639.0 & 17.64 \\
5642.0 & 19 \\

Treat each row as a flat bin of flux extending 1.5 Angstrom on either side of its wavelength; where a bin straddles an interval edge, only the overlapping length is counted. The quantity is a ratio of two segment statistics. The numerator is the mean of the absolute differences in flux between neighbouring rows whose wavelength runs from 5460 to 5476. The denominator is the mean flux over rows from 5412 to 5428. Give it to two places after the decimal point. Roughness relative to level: 0.16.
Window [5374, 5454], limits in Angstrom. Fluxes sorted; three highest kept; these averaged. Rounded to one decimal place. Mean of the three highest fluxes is 18.3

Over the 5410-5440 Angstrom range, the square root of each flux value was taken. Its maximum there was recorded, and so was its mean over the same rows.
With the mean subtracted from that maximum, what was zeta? 0.25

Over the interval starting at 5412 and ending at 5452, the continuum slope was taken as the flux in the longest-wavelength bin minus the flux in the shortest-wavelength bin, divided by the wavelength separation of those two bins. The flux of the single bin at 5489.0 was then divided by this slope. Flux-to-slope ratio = -472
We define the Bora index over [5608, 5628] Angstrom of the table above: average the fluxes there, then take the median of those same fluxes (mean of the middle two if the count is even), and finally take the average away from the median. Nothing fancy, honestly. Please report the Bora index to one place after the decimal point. 0.1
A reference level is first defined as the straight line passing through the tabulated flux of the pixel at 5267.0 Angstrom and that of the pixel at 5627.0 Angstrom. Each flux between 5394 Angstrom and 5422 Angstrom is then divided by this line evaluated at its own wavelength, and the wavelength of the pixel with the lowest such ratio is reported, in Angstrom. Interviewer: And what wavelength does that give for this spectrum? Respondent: 5411.0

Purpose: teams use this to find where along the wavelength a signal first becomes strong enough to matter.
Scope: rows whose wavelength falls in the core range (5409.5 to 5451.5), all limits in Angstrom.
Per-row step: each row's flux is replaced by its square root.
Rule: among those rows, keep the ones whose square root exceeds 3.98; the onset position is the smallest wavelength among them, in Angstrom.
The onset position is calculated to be 5414.0 Angstrom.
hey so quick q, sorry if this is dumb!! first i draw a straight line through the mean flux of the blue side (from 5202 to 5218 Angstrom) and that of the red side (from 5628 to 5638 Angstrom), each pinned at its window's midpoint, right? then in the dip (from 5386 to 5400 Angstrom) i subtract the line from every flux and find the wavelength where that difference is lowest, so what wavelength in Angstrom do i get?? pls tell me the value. 5387.0 Angstrom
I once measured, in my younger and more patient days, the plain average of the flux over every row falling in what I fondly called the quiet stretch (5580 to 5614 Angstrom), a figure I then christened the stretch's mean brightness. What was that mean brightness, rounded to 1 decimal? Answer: 23.8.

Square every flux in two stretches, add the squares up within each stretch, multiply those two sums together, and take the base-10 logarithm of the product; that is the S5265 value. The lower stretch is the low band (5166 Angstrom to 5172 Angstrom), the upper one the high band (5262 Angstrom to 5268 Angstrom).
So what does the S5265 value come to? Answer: 5.4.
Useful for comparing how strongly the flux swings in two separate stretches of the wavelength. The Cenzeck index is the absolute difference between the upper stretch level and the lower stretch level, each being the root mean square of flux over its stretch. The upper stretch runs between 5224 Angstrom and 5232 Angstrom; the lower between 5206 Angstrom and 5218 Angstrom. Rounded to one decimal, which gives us 0.6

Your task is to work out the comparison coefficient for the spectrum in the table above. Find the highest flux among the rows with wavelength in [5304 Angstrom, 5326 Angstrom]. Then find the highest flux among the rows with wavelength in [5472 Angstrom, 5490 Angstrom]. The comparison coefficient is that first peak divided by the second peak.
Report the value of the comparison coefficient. 0.78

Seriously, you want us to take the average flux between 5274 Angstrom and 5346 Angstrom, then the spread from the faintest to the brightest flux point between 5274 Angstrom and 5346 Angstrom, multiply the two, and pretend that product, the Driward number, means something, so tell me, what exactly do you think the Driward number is 154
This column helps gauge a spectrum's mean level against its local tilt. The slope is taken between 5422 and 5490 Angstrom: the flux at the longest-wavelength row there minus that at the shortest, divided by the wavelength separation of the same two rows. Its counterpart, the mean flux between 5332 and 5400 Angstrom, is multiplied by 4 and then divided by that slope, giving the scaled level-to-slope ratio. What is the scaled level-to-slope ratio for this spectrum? 876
